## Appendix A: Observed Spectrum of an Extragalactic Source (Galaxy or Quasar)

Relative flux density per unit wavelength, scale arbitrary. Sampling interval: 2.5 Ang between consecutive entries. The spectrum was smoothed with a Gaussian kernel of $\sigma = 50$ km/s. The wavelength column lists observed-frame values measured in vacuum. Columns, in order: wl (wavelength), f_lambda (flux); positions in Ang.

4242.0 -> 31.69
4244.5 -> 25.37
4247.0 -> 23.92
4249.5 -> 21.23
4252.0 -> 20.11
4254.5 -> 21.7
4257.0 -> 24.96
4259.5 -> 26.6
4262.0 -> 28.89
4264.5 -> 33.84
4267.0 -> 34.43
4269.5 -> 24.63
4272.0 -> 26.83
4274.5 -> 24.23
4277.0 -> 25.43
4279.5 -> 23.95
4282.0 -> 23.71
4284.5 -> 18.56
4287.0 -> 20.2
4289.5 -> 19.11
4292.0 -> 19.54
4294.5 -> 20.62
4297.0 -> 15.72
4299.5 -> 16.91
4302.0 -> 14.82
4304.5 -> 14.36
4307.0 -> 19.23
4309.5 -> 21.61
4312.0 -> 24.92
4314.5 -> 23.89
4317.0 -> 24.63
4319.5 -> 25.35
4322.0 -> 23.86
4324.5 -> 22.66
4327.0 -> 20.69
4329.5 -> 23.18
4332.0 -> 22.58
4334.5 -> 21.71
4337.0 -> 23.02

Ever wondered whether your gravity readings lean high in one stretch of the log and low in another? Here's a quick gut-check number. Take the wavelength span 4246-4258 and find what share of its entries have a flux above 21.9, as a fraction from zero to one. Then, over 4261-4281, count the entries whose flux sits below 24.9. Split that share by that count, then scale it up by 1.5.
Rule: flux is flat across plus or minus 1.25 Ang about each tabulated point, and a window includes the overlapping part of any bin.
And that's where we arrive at 0.20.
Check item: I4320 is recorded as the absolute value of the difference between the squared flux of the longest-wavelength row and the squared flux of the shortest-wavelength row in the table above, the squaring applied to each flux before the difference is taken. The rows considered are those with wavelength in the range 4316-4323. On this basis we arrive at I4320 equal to 37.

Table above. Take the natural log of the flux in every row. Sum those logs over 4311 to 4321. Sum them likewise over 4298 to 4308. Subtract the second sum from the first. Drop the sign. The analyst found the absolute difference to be 1.7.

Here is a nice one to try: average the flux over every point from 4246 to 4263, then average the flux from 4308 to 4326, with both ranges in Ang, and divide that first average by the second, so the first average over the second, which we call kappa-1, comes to 1.00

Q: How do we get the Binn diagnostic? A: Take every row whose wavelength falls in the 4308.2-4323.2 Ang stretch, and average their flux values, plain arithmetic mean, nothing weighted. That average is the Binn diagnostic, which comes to 24.0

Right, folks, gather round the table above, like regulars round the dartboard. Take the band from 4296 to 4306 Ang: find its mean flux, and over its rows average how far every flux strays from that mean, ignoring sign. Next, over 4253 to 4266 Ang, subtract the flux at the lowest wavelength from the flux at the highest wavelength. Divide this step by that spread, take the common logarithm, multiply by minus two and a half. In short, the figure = -2.9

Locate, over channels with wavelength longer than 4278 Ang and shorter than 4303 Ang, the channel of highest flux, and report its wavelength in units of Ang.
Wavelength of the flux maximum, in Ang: 4279.5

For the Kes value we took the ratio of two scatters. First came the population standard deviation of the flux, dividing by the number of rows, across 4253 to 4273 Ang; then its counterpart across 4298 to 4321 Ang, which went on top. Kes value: 1.00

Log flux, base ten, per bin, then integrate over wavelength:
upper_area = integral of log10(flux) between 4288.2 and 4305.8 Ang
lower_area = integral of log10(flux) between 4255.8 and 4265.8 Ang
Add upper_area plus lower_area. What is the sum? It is 36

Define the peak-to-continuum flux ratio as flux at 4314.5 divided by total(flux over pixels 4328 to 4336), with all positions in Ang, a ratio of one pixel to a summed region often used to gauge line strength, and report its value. 0.35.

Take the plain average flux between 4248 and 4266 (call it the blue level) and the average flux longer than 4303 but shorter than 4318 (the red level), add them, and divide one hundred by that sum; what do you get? 2.14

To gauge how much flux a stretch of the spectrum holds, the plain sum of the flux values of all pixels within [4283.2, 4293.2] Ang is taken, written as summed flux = 77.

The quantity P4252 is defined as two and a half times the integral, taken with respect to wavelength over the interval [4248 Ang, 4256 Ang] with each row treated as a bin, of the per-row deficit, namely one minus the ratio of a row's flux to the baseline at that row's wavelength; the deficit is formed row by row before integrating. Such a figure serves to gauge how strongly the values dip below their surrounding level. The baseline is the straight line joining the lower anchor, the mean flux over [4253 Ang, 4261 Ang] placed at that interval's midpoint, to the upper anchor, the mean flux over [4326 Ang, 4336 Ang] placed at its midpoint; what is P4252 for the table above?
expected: 2.7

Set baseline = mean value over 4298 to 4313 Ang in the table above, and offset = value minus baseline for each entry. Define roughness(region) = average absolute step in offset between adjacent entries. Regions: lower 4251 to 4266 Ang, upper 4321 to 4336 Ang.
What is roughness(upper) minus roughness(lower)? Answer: -1.3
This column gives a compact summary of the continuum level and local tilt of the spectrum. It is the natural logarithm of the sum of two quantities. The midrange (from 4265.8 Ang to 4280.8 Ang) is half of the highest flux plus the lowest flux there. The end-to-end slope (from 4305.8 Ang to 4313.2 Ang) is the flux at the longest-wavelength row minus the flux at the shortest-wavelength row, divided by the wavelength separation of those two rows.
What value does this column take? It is 3.41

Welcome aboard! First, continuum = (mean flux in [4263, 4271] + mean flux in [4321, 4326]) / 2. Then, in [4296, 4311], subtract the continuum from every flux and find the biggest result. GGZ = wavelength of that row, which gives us 4309.5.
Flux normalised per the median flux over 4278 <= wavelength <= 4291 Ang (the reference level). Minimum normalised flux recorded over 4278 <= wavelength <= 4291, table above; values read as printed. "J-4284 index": 0.92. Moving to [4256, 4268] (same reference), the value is 1.24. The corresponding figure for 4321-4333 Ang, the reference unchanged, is 1.02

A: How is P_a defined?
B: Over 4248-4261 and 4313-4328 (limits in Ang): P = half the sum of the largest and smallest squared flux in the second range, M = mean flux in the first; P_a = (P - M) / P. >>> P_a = 0.957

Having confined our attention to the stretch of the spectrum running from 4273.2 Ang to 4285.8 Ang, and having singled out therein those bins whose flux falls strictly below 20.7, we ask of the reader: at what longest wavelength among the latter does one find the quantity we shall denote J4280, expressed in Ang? 4284.5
